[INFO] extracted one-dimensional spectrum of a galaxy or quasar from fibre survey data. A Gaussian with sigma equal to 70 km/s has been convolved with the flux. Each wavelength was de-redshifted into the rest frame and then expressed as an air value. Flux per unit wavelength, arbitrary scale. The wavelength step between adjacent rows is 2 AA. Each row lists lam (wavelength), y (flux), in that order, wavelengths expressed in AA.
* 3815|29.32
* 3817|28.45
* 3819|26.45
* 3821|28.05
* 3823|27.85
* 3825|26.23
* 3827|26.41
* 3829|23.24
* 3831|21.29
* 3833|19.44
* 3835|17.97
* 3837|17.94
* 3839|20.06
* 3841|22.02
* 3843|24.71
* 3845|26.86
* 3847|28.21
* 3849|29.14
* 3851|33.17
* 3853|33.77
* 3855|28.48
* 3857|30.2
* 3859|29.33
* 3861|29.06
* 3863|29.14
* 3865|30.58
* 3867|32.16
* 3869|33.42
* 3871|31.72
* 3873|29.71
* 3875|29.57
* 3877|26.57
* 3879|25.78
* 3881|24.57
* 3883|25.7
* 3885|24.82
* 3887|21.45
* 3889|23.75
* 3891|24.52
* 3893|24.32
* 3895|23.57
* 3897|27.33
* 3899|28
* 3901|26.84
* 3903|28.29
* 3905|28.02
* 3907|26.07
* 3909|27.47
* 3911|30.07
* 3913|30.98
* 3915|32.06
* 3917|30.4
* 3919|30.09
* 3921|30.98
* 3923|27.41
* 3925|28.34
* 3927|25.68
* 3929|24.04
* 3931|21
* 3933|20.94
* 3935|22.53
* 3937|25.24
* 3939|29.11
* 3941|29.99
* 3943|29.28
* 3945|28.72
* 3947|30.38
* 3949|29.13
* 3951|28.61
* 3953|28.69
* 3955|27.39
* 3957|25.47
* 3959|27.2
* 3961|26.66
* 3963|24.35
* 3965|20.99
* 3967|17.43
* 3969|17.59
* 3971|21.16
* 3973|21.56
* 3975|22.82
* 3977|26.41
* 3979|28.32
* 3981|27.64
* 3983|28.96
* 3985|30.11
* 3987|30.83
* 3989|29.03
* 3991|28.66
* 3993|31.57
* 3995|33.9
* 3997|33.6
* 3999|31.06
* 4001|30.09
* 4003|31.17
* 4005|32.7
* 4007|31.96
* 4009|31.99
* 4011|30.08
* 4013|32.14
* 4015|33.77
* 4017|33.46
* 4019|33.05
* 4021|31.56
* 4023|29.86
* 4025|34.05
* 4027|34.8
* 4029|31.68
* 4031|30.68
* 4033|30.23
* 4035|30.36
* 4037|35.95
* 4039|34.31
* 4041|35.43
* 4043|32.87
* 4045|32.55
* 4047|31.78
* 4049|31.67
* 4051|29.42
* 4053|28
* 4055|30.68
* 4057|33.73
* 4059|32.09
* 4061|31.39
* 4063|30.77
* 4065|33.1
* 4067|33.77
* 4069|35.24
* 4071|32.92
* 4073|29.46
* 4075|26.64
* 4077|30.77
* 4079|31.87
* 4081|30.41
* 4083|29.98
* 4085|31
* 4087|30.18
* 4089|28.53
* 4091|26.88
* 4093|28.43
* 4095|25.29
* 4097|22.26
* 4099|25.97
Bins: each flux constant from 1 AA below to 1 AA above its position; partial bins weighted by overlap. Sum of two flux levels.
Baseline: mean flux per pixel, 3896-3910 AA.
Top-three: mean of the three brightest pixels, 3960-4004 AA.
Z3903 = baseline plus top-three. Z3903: 60.5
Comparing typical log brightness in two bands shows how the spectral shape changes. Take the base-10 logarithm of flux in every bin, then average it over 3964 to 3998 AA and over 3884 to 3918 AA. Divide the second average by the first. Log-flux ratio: 1.01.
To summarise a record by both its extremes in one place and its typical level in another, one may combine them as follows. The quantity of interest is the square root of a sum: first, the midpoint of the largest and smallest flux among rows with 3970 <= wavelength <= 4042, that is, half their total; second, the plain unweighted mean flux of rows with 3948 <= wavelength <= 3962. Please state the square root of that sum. 7.5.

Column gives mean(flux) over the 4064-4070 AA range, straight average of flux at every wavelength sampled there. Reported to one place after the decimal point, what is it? 34.0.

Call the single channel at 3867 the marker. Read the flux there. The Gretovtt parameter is 32.16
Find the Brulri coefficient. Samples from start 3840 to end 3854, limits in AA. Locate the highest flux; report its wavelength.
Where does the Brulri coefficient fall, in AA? 3853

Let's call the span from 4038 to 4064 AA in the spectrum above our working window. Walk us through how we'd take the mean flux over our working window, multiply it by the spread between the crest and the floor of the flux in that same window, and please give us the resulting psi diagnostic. 237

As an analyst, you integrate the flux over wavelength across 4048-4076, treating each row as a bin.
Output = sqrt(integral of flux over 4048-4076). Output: 29.6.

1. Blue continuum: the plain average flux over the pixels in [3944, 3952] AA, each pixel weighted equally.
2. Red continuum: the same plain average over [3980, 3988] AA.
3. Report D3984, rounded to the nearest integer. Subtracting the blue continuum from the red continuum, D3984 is 0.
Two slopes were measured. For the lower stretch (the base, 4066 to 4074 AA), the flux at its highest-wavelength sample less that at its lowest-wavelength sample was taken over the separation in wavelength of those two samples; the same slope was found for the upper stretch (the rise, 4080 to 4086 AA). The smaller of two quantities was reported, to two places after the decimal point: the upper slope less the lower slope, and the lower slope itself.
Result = -0.72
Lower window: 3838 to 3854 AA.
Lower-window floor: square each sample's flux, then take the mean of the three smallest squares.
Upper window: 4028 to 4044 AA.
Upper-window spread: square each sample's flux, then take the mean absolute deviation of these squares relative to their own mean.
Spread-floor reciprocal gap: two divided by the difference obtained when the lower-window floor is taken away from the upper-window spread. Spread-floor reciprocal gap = -0.0054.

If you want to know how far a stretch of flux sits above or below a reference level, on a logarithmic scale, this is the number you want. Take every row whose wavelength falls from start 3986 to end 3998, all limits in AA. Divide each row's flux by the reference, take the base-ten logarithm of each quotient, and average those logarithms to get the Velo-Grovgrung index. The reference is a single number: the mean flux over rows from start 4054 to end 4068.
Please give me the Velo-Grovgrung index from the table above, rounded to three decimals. -0.014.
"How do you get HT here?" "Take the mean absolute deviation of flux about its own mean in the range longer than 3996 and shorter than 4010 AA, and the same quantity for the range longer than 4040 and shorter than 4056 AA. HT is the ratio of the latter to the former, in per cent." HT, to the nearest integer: 187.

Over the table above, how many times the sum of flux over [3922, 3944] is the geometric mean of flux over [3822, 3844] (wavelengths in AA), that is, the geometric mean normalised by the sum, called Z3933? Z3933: 0.078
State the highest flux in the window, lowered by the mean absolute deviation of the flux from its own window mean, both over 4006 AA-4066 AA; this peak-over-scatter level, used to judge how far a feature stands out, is 34.5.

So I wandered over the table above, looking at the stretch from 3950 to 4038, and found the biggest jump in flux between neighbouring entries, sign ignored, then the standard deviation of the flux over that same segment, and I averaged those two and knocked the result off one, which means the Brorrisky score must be -4.0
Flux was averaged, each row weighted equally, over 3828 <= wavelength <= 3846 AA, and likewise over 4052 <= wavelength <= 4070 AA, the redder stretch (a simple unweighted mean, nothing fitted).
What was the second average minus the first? 11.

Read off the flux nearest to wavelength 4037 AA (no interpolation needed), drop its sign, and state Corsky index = 36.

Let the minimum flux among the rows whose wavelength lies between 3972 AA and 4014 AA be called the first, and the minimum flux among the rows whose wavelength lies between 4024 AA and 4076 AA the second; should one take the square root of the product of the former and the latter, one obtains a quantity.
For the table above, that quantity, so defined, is 24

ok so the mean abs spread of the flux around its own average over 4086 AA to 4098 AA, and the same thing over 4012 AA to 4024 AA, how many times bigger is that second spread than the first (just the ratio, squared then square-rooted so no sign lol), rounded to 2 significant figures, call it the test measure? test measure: 0.53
